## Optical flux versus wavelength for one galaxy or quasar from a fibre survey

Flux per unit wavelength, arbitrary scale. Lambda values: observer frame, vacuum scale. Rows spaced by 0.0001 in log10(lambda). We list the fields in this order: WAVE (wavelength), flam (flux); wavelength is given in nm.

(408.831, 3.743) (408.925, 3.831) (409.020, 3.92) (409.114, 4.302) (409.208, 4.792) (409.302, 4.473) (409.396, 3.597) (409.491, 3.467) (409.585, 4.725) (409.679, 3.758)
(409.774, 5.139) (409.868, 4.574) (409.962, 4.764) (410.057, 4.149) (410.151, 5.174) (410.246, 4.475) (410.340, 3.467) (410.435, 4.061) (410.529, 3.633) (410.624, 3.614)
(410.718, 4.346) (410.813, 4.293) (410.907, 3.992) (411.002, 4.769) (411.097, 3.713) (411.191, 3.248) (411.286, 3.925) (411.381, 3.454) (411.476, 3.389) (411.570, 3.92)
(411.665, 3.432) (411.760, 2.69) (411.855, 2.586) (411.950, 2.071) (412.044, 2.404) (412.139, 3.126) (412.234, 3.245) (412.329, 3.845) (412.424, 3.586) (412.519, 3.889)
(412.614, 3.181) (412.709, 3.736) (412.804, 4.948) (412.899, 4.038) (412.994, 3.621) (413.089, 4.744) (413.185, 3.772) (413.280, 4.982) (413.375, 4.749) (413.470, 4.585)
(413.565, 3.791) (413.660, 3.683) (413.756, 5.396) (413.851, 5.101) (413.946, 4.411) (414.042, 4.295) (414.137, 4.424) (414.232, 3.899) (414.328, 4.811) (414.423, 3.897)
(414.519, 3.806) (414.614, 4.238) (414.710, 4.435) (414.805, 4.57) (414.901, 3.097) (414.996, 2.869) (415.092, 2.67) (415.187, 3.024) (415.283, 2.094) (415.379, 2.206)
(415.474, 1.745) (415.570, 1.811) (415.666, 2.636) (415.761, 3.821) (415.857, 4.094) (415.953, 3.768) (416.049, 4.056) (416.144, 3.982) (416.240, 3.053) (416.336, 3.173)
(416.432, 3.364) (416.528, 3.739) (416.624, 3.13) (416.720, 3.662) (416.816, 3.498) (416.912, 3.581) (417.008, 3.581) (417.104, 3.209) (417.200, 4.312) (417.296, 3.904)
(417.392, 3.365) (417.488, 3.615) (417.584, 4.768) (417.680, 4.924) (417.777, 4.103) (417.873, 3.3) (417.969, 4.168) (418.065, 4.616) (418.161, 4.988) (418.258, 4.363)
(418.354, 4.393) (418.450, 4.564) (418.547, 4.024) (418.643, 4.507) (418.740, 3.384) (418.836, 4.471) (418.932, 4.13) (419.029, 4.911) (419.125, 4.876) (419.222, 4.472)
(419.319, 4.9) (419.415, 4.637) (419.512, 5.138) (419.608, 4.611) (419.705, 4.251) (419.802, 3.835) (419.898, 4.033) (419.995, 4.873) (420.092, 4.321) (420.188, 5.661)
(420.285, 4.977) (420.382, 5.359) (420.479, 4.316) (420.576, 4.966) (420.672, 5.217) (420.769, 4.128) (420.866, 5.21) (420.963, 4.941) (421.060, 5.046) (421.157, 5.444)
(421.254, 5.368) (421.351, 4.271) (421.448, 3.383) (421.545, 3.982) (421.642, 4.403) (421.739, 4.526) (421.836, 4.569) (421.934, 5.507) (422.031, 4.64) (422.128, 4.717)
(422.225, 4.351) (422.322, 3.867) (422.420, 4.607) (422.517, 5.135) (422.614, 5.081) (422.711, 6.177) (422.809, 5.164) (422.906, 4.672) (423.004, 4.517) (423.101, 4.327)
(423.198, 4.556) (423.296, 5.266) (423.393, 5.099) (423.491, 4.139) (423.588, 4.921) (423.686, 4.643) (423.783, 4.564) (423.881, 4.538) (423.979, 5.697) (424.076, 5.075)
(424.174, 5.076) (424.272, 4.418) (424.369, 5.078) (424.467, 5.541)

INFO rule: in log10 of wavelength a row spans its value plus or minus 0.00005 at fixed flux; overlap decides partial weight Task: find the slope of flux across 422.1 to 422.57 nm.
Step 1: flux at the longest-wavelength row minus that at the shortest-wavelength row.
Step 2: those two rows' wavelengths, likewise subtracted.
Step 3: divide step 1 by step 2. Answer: 1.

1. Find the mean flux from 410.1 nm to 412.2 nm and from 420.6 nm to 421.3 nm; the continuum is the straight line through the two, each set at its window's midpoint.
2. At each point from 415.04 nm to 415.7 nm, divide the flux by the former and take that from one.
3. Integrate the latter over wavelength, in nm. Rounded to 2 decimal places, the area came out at 0.30 nm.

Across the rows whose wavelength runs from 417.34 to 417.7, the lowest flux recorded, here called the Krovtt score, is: 3.365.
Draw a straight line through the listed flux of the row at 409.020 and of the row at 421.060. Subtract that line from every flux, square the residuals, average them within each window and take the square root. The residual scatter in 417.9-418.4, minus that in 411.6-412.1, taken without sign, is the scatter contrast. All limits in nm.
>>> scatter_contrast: 1.23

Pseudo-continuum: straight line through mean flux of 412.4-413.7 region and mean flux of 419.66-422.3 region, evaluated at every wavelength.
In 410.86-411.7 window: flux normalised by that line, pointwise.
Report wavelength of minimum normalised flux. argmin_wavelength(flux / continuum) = 411.191 nm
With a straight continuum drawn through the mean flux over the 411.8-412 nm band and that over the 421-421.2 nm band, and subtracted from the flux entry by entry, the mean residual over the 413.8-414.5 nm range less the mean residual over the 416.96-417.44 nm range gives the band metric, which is 1.7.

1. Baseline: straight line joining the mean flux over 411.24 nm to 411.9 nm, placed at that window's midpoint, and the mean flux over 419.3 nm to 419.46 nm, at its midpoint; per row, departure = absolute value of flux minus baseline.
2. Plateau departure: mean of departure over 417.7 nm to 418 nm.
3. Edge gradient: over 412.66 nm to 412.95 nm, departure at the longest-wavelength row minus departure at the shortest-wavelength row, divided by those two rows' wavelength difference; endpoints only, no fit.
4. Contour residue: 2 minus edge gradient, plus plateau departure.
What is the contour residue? 1.2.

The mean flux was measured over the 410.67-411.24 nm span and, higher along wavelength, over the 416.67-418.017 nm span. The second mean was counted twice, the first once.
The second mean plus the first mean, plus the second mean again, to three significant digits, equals 11.8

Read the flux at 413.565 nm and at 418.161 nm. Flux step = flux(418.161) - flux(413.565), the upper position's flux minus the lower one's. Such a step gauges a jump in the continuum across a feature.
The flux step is 1.2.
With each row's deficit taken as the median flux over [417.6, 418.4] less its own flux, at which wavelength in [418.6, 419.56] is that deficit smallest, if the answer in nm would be 419.512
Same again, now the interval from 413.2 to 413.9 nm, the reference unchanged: 413.756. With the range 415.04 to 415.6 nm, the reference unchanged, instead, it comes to 415.187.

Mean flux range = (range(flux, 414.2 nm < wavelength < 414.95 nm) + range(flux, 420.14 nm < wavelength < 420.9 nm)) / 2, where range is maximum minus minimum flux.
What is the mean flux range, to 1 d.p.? 1.6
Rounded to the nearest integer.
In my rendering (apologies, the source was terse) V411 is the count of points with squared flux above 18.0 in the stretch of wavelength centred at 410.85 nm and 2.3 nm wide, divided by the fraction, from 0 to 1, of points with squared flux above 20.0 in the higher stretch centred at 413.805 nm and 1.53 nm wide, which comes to 18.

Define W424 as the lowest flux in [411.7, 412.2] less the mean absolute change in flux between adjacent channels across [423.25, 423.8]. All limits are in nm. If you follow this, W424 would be 1.62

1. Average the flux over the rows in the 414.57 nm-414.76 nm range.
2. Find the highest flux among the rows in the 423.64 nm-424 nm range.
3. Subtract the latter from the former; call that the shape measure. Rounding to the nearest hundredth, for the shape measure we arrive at -1.36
